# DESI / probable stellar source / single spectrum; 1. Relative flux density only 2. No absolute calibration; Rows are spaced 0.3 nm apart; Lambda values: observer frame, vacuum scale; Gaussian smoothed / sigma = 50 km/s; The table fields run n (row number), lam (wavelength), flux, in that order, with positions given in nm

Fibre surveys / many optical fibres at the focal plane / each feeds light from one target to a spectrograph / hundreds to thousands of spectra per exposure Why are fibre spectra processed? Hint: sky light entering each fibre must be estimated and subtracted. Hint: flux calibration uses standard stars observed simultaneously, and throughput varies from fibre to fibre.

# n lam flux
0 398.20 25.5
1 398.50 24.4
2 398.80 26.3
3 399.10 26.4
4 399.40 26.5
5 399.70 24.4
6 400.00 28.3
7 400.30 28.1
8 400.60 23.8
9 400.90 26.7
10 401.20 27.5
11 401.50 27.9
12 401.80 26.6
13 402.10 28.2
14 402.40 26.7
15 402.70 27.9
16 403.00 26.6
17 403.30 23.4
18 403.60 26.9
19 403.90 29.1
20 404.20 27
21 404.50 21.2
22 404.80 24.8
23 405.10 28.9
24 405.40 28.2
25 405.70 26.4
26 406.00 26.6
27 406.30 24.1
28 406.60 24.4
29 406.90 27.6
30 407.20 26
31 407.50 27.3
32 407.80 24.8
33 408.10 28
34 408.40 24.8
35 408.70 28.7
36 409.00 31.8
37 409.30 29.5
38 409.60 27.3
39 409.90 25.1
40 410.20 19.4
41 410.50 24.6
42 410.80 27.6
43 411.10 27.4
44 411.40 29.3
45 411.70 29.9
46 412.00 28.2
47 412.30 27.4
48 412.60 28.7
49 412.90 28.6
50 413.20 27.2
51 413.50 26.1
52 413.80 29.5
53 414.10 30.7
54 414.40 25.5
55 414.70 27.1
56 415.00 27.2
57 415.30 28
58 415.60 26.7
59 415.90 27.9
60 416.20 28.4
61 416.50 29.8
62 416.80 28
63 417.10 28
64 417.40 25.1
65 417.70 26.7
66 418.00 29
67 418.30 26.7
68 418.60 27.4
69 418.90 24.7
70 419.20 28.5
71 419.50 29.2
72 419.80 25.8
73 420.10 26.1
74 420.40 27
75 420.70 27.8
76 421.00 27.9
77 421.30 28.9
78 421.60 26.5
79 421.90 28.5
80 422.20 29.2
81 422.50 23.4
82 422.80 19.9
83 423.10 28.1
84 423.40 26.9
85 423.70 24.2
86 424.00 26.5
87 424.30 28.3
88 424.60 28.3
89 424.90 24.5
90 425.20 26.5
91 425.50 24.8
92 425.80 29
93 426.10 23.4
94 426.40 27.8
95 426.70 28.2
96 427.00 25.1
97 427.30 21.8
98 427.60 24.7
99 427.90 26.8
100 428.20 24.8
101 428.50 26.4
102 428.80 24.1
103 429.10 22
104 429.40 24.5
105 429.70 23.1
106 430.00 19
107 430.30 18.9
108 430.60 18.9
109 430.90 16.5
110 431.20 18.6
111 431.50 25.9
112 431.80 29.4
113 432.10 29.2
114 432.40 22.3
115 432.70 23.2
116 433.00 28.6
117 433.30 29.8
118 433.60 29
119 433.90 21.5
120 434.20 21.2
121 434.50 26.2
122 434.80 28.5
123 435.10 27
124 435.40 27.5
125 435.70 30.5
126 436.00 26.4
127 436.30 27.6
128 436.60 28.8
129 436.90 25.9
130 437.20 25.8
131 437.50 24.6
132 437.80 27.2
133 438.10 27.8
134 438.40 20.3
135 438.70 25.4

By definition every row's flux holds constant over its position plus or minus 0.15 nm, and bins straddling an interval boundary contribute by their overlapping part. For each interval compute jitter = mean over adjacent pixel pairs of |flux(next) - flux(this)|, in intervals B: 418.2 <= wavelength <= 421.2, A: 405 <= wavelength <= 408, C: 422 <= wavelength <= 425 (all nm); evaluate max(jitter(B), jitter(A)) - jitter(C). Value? -1.7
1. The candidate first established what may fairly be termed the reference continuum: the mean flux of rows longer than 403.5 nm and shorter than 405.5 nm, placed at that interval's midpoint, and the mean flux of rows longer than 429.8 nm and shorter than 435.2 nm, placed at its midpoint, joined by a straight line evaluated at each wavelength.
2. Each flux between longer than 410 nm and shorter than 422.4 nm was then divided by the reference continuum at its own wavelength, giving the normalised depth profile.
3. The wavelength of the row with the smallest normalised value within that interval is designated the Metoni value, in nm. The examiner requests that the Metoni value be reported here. 410.20 nm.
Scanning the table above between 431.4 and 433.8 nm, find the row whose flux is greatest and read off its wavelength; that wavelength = 433.30 nm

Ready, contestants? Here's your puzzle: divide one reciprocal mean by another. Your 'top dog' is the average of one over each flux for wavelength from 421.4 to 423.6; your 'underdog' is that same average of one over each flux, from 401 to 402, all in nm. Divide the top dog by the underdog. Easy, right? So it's 1.06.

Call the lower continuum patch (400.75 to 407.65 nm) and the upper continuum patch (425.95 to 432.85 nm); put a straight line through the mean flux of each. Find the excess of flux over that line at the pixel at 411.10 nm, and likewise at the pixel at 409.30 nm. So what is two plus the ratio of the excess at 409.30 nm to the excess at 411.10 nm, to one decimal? 4.1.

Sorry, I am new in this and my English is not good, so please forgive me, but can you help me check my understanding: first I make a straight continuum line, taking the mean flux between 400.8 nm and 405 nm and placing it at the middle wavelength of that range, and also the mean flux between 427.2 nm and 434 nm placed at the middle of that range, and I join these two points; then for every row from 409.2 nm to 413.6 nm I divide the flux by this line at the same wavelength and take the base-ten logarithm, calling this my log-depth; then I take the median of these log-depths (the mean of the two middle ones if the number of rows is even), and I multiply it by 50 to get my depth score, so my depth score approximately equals 1.5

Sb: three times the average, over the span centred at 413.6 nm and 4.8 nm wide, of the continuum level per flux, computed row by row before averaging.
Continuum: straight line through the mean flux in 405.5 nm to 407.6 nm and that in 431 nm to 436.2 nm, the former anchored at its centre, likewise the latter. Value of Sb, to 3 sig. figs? 2.80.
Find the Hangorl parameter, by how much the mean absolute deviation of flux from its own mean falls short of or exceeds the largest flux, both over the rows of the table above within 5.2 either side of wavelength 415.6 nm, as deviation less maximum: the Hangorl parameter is -29.5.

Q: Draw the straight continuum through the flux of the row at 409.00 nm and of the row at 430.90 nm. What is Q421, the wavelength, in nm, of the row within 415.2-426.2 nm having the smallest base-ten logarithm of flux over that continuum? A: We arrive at 422.80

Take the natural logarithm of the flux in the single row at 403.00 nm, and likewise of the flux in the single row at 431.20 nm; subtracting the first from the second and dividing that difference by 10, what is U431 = -0.036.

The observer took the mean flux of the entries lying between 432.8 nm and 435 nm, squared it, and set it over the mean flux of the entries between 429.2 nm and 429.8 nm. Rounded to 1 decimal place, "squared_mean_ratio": 29.3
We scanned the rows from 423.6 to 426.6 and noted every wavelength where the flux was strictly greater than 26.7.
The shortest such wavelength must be 424.30 nm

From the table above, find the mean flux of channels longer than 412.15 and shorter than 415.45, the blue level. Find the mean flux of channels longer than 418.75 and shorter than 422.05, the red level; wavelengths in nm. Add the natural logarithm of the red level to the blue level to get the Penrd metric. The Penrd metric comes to 31.1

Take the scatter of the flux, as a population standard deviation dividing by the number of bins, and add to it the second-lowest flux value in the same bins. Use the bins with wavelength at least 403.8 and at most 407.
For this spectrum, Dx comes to 26.4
